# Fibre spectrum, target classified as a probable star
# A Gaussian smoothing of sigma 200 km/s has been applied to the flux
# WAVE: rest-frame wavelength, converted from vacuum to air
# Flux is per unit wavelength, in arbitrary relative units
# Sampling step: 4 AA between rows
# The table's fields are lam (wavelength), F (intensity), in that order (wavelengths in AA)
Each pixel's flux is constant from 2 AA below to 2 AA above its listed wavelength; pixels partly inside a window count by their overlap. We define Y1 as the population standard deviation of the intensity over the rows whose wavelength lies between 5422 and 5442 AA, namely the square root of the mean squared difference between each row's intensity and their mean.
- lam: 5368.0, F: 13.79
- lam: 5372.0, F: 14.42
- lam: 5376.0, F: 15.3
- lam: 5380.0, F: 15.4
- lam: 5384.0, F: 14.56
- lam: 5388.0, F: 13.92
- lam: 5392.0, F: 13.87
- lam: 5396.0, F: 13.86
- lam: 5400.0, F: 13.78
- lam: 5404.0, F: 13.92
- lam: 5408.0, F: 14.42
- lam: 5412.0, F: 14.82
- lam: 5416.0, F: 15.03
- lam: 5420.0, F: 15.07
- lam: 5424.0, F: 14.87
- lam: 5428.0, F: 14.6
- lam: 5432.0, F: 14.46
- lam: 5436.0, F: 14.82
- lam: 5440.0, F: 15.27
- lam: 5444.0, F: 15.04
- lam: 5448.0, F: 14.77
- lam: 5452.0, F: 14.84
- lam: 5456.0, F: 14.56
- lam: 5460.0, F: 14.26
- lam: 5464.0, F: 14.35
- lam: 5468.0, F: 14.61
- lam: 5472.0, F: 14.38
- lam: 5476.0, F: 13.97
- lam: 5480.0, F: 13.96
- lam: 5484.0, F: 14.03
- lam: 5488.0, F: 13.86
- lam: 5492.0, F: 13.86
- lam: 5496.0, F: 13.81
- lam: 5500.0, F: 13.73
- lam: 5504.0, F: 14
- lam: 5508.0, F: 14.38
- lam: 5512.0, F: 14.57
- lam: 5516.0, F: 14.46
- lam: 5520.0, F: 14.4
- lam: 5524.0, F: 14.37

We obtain 0.28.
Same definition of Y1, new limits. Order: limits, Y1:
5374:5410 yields 0.60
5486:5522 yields 0.31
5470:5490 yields 0.18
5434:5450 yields 0.20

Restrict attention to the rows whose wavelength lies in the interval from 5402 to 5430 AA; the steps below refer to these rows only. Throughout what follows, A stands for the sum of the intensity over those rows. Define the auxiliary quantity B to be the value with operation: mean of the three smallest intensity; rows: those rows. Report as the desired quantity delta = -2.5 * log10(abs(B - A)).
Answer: -4.87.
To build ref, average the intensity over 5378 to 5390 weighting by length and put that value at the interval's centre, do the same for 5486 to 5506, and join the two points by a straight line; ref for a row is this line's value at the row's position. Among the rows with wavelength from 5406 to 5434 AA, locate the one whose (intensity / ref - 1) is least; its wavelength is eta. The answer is 5408.0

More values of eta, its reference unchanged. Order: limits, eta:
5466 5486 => 5476.0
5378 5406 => 5400.0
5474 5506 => 5500.0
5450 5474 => 5460.0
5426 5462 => 5460.0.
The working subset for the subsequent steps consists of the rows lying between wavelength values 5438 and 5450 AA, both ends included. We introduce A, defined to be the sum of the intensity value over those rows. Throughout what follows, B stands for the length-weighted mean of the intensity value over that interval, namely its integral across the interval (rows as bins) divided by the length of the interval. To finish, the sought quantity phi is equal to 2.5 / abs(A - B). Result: 0.0832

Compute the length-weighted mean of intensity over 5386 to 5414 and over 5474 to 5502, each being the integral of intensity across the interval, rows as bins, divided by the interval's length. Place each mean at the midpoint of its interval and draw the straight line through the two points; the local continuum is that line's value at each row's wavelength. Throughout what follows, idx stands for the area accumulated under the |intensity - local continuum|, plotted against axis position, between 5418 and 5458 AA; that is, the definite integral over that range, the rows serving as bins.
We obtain 33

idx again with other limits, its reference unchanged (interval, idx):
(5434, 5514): 37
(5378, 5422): 24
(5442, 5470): 19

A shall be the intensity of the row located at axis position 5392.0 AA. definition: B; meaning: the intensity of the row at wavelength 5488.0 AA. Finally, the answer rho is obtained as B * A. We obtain 192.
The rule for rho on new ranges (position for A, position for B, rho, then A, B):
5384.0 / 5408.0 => 210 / 14.56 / 14.42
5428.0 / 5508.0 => 210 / 14.6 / 14.38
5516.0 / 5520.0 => 208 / 14.46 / 14.4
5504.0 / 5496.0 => 193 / 14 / 13.81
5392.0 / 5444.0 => 209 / 13.87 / 15.04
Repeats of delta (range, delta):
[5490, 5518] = -4.82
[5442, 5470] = -4.86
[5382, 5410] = -4.82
